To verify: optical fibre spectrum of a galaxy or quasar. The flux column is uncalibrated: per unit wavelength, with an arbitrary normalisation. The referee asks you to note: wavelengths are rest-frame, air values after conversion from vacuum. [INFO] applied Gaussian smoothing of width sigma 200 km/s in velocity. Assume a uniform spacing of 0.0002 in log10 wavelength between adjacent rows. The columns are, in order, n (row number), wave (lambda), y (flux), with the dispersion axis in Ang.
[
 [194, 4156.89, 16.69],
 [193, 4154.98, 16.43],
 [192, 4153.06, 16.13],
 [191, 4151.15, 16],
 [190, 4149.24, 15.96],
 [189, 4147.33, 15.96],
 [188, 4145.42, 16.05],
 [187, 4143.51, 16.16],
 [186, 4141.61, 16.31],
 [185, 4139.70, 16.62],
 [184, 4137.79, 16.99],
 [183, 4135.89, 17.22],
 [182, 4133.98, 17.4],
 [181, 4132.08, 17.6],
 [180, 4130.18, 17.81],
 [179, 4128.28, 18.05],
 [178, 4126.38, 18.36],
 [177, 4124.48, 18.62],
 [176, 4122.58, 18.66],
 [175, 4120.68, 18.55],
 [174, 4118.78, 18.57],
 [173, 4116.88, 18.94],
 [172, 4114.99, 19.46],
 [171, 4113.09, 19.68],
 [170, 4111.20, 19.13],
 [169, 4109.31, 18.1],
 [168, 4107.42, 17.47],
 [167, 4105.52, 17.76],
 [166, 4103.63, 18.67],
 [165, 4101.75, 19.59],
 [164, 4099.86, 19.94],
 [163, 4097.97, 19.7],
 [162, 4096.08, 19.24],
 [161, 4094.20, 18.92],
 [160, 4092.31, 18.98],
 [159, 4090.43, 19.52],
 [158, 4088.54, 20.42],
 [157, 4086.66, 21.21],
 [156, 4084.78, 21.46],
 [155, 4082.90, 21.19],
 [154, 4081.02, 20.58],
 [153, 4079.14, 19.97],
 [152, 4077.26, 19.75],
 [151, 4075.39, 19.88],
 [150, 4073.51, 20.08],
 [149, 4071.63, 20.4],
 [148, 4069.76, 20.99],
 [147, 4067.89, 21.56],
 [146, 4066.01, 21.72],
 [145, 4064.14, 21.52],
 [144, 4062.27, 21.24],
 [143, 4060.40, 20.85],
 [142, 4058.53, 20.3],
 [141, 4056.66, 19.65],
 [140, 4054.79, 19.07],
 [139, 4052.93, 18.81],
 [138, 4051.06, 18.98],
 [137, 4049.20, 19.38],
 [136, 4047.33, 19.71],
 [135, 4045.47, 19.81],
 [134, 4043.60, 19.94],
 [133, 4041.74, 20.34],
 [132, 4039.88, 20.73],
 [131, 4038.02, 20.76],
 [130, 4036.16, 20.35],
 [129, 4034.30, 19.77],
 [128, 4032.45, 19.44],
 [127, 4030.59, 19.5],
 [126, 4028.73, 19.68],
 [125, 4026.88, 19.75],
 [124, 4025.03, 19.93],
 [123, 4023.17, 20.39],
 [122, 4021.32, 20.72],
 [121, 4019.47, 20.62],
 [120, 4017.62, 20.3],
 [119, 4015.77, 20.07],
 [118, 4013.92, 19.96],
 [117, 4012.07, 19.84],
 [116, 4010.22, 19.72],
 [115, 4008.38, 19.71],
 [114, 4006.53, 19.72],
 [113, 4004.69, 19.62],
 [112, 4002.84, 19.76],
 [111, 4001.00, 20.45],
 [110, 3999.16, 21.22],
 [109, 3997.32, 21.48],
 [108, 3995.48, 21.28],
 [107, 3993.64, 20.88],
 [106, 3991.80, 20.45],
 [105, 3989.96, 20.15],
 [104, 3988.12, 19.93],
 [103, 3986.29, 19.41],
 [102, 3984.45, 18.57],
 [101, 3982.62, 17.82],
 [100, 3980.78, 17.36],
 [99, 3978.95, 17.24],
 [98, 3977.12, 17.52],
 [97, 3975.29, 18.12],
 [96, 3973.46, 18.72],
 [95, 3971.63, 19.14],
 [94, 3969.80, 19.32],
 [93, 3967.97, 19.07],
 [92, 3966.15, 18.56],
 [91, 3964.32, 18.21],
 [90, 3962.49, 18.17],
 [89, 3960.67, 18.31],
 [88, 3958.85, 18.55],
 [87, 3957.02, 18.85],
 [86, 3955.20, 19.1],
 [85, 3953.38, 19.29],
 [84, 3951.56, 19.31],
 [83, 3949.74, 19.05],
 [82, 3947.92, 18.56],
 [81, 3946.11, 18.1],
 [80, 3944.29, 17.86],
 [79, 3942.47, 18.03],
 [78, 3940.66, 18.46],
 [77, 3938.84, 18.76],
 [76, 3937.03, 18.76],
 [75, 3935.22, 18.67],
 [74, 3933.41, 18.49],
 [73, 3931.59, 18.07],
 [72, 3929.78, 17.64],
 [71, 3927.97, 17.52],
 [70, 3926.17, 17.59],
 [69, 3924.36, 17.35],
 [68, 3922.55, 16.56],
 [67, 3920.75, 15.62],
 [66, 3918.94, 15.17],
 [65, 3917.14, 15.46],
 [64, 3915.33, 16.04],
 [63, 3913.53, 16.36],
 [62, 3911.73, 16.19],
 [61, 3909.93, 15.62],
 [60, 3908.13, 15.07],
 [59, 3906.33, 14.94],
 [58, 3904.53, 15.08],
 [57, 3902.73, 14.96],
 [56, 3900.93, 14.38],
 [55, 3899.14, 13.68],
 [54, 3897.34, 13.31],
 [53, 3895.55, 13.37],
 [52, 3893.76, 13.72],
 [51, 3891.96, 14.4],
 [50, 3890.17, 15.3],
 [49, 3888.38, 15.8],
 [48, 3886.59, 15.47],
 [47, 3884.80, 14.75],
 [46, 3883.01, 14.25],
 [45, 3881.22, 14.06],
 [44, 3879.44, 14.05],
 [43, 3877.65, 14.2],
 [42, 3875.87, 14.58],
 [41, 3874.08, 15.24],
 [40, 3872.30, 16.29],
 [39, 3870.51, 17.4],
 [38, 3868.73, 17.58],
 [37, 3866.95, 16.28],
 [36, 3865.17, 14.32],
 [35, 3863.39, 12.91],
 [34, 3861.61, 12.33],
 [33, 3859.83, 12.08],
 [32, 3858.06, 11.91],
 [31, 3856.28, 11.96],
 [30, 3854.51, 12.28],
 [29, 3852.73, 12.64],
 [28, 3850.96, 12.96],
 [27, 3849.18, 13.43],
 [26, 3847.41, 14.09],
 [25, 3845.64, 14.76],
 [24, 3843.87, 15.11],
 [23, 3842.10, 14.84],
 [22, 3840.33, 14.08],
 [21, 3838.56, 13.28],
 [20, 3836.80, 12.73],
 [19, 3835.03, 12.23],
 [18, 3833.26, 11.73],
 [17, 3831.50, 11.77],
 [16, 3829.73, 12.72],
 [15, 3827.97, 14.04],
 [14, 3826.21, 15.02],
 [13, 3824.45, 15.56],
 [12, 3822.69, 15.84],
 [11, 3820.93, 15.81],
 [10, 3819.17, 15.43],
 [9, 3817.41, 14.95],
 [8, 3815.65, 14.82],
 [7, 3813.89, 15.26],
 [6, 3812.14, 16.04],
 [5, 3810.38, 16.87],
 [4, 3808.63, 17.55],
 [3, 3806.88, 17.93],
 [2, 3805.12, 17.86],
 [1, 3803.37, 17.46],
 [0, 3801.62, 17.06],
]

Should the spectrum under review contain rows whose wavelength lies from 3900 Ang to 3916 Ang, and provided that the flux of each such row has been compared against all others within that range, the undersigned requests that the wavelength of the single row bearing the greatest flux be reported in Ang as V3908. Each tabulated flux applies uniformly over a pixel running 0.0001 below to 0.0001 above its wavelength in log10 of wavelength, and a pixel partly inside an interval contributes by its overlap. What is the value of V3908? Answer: 3913.53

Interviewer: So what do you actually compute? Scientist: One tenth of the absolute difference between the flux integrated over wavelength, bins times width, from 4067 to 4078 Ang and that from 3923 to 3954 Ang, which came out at 34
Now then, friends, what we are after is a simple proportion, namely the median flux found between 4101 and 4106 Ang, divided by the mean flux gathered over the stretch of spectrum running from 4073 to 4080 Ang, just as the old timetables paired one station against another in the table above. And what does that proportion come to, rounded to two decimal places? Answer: 0.94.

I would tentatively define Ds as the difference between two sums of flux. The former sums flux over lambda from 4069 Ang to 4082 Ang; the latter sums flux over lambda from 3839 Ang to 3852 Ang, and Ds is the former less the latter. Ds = 42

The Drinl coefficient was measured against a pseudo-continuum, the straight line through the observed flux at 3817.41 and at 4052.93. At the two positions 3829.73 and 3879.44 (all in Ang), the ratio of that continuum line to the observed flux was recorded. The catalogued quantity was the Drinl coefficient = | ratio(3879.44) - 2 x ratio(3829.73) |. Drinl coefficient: 1.25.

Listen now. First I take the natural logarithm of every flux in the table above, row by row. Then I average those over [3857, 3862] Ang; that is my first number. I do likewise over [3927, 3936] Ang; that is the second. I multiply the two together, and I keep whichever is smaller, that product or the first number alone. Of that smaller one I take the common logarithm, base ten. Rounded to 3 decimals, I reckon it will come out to 0.397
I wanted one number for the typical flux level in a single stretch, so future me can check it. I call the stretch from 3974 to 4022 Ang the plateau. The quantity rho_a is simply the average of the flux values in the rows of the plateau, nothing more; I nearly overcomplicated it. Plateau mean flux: 20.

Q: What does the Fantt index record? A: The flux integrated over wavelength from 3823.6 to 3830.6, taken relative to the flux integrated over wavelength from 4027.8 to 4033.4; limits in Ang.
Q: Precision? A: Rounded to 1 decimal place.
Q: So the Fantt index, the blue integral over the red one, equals 0.9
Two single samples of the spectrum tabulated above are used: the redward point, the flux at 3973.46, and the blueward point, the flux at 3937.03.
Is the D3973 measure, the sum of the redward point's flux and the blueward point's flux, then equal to 37.5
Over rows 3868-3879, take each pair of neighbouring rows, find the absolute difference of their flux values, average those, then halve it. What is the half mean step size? 0.34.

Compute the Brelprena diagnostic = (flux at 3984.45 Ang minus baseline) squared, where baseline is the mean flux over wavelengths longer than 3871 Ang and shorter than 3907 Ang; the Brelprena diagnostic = 16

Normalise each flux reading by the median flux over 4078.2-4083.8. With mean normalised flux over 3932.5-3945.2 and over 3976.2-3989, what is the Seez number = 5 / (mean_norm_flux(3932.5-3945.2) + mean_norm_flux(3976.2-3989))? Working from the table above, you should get 2.80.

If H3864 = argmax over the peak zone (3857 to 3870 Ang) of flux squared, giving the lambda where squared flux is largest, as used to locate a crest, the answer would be 3868.73 Ang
